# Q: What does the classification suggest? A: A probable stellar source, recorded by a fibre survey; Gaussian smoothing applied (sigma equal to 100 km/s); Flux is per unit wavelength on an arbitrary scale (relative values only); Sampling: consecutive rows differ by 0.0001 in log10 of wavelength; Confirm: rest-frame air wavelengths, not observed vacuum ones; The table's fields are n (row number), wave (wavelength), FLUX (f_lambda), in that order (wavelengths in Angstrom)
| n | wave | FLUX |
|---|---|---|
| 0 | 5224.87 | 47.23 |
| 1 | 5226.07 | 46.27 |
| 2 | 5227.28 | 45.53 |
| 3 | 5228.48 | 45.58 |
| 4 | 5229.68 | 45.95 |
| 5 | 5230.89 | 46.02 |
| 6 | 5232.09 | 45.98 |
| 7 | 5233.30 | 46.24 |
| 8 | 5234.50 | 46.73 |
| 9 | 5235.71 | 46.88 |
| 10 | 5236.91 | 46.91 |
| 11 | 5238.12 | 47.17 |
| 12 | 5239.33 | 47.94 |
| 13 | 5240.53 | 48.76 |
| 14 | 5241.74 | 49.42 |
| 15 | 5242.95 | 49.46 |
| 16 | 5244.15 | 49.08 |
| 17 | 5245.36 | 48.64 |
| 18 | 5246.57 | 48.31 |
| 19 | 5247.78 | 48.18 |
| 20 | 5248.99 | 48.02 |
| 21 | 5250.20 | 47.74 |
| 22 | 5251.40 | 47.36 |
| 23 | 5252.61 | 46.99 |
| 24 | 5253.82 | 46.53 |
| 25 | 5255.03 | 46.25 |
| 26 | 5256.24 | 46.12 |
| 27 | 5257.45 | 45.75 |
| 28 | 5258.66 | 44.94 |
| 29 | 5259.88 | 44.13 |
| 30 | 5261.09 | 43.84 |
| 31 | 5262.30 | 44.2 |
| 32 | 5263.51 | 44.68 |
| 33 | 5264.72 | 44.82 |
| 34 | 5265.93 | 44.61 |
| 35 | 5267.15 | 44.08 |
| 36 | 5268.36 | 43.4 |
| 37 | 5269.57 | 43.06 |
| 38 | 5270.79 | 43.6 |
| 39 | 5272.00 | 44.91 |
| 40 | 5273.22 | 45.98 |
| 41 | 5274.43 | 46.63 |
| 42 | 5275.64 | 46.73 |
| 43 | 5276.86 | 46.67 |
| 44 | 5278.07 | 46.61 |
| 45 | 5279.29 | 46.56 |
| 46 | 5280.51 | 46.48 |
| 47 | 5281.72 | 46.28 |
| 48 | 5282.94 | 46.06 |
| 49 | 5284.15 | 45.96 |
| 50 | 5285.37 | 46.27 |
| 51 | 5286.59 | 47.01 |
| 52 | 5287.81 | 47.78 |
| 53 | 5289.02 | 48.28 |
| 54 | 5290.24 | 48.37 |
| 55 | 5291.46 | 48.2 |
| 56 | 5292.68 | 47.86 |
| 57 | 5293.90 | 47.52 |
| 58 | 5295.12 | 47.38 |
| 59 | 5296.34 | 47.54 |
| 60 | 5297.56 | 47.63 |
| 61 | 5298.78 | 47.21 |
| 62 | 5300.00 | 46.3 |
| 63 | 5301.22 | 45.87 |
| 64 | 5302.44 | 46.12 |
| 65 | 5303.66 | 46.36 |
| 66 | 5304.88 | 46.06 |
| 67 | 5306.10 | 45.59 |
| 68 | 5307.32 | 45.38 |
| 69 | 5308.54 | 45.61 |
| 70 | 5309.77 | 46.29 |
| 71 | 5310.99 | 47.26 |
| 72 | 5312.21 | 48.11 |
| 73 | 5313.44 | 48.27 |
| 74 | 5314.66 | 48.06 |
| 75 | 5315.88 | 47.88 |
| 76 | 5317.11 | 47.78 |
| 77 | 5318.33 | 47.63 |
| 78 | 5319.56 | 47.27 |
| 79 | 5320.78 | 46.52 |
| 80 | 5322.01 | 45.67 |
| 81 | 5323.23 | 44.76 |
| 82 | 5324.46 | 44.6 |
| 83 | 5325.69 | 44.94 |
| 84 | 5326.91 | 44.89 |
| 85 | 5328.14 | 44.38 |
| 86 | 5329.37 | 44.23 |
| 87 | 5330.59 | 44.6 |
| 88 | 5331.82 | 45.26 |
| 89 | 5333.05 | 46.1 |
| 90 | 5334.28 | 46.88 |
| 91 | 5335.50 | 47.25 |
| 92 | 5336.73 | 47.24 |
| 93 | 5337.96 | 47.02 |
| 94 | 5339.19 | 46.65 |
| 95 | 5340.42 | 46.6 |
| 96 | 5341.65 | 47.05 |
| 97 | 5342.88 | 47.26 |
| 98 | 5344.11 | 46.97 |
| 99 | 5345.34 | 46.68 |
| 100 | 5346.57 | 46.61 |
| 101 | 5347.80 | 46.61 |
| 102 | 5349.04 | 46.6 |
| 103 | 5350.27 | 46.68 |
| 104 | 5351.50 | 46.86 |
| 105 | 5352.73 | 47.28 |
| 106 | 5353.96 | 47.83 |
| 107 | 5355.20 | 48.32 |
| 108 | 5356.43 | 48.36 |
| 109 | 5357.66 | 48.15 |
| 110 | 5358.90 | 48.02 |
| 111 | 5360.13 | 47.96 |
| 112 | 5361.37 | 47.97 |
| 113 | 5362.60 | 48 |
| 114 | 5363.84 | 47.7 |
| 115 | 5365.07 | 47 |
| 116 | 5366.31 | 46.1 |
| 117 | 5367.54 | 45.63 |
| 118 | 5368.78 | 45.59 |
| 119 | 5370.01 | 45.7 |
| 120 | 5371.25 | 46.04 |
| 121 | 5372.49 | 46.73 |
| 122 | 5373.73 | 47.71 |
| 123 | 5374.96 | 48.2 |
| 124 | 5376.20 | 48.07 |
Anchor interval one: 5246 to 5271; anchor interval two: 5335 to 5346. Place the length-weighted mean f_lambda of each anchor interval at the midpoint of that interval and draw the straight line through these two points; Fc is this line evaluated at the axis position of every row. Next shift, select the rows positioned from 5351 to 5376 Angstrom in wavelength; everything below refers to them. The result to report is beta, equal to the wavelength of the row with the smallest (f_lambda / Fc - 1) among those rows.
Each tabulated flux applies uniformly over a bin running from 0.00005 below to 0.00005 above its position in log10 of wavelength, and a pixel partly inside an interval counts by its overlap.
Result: 5368.78 Angstrom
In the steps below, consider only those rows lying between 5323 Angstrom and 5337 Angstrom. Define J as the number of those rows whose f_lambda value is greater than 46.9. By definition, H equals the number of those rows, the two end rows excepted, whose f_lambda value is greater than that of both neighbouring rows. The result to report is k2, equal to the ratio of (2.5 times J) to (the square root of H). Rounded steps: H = 2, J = 2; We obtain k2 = 4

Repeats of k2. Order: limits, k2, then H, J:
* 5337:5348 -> 10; 1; 4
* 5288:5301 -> 16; 2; 9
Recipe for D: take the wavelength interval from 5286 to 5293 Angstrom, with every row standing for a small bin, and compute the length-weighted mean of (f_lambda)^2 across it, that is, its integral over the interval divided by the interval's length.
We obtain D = 2297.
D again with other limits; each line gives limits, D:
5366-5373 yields 2112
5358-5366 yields 2276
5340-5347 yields 2198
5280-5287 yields 2147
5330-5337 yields 2134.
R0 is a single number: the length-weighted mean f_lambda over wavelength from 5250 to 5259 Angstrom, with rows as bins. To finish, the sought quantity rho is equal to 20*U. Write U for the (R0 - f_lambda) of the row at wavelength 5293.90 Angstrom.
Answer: -21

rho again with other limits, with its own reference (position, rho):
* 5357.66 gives -33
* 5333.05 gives 8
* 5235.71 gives -8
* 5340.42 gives -2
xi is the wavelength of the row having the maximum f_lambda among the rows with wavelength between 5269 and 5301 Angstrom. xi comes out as 5290.24 Angstrom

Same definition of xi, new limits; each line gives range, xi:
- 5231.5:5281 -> 5242.95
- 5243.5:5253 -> 5244.15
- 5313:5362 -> 5356.43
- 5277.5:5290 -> 5289.02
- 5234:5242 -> 5241.74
